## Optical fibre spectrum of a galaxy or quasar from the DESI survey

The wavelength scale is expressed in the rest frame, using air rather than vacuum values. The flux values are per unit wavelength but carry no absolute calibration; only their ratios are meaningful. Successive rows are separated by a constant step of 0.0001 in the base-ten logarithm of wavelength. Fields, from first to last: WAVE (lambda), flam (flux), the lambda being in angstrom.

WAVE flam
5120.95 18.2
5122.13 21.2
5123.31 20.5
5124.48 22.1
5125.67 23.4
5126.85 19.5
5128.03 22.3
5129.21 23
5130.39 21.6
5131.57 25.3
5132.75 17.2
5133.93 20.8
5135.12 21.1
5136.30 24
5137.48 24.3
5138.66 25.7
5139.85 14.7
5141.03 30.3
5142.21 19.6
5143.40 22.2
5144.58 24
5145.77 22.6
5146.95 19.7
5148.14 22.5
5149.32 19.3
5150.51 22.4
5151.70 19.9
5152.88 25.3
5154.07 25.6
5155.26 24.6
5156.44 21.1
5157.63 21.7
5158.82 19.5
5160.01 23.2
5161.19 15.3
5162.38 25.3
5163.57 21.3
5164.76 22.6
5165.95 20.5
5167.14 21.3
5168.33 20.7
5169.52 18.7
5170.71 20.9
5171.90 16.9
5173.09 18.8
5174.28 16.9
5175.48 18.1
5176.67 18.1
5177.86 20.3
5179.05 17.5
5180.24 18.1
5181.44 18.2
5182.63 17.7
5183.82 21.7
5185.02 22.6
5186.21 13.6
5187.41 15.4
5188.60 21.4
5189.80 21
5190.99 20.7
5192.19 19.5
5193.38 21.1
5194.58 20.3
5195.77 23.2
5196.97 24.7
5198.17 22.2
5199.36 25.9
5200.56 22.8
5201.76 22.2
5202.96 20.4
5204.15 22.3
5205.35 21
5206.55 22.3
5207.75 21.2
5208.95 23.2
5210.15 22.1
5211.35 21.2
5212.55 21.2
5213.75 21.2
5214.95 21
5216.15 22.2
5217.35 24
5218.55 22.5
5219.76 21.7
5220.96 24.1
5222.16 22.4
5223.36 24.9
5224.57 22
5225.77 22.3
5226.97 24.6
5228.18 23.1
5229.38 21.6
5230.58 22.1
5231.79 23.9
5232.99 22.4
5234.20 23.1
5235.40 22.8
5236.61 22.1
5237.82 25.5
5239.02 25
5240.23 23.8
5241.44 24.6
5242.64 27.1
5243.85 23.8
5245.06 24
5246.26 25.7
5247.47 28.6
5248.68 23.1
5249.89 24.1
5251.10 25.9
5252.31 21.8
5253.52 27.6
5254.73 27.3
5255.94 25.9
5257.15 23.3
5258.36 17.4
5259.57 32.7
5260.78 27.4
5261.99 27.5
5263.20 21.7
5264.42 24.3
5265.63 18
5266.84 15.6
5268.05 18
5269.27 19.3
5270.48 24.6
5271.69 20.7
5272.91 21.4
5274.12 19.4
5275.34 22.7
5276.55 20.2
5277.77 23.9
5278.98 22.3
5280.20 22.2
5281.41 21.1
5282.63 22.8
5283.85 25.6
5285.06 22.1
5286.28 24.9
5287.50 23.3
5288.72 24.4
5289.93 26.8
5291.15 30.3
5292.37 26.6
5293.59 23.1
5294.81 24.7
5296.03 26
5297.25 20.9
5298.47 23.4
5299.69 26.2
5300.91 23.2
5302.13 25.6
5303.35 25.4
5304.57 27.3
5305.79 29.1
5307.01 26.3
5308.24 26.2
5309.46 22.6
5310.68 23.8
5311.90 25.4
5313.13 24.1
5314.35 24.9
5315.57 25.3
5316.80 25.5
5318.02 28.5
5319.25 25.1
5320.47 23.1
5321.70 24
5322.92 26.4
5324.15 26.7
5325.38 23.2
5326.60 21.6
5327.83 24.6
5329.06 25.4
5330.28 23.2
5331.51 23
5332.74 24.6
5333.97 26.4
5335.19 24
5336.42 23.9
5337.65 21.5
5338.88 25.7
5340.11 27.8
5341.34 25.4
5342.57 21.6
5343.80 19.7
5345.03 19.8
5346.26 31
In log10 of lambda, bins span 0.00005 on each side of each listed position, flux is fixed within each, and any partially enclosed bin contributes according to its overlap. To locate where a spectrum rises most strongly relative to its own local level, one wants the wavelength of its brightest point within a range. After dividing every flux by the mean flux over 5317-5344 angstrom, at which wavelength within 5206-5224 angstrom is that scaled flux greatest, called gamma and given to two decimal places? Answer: 5223.36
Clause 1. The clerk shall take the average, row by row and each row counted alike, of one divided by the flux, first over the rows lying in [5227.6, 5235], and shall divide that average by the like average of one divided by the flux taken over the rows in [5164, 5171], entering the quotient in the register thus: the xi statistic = 0.91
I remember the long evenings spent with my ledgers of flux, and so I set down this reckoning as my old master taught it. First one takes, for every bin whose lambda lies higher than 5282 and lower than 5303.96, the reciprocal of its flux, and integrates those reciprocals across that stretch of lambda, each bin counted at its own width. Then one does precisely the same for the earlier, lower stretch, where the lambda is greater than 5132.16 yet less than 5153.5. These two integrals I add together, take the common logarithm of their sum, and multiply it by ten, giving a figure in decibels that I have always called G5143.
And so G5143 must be 2.76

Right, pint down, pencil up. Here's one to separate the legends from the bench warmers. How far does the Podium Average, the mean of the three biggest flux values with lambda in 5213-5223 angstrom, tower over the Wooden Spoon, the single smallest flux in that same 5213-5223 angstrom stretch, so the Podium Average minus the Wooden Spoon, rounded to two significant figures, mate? 2.5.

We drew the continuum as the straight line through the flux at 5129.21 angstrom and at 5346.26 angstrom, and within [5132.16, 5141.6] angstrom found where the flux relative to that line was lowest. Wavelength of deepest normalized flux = 5139.85 angstrom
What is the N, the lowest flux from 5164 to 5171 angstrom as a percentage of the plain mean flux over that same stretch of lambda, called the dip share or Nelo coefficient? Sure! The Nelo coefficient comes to 90.0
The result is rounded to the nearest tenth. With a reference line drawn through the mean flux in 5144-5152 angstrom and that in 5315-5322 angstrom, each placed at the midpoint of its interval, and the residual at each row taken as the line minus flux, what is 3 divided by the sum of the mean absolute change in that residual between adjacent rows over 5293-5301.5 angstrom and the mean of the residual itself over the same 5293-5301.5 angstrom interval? 0.8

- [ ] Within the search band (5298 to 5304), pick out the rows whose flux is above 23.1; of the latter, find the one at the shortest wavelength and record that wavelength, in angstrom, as 5298.47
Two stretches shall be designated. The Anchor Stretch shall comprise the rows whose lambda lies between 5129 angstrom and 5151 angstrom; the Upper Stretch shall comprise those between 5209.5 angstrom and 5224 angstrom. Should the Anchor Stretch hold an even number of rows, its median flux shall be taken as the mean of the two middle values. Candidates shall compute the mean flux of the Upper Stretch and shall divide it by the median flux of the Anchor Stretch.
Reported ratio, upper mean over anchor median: 1.00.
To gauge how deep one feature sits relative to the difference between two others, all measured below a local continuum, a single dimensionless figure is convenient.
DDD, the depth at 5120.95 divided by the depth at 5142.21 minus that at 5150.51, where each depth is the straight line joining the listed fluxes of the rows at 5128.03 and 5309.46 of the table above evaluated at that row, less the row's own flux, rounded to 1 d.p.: 1.5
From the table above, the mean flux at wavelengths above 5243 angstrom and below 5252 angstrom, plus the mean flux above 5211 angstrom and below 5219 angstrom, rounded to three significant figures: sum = 46.9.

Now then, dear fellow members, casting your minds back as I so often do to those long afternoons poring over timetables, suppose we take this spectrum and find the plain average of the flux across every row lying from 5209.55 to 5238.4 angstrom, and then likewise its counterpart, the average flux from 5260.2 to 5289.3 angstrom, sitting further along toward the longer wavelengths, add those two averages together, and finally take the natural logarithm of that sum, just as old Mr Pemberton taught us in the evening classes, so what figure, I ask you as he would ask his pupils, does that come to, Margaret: 3.80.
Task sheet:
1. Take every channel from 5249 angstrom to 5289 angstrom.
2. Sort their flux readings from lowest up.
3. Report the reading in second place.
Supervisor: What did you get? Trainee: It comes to 17.4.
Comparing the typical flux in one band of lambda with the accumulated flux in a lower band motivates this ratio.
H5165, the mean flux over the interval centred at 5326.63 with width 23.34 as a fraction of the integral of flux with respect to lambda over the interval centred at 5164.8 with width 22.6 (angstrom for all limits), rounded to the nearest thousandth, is 0.052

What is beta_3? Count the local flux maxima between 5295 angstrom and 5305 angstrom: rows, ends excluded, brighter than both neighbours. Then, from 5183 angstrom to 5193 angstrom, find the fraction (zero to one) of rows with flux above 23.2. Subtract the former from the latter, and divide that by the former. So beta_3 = -1.00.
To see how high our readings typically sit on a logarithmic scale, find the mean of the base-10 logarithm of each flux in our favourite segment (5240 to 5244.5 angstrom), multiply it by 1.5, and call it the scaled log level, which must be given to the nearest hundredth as 2.09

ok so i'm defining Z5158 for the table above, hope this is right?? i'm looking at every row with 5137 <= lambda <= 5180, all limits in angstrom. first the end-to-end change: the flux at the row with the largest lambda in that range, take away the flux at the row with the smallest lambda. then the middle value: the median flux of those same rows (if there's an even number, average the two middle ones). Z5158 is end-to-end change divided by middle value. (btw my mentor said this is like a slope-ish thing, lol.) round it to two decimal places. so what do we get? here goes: -0.32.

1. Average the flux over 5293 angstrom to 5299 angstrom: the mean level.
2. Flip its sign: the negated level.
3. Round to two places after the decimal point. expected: -23.62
